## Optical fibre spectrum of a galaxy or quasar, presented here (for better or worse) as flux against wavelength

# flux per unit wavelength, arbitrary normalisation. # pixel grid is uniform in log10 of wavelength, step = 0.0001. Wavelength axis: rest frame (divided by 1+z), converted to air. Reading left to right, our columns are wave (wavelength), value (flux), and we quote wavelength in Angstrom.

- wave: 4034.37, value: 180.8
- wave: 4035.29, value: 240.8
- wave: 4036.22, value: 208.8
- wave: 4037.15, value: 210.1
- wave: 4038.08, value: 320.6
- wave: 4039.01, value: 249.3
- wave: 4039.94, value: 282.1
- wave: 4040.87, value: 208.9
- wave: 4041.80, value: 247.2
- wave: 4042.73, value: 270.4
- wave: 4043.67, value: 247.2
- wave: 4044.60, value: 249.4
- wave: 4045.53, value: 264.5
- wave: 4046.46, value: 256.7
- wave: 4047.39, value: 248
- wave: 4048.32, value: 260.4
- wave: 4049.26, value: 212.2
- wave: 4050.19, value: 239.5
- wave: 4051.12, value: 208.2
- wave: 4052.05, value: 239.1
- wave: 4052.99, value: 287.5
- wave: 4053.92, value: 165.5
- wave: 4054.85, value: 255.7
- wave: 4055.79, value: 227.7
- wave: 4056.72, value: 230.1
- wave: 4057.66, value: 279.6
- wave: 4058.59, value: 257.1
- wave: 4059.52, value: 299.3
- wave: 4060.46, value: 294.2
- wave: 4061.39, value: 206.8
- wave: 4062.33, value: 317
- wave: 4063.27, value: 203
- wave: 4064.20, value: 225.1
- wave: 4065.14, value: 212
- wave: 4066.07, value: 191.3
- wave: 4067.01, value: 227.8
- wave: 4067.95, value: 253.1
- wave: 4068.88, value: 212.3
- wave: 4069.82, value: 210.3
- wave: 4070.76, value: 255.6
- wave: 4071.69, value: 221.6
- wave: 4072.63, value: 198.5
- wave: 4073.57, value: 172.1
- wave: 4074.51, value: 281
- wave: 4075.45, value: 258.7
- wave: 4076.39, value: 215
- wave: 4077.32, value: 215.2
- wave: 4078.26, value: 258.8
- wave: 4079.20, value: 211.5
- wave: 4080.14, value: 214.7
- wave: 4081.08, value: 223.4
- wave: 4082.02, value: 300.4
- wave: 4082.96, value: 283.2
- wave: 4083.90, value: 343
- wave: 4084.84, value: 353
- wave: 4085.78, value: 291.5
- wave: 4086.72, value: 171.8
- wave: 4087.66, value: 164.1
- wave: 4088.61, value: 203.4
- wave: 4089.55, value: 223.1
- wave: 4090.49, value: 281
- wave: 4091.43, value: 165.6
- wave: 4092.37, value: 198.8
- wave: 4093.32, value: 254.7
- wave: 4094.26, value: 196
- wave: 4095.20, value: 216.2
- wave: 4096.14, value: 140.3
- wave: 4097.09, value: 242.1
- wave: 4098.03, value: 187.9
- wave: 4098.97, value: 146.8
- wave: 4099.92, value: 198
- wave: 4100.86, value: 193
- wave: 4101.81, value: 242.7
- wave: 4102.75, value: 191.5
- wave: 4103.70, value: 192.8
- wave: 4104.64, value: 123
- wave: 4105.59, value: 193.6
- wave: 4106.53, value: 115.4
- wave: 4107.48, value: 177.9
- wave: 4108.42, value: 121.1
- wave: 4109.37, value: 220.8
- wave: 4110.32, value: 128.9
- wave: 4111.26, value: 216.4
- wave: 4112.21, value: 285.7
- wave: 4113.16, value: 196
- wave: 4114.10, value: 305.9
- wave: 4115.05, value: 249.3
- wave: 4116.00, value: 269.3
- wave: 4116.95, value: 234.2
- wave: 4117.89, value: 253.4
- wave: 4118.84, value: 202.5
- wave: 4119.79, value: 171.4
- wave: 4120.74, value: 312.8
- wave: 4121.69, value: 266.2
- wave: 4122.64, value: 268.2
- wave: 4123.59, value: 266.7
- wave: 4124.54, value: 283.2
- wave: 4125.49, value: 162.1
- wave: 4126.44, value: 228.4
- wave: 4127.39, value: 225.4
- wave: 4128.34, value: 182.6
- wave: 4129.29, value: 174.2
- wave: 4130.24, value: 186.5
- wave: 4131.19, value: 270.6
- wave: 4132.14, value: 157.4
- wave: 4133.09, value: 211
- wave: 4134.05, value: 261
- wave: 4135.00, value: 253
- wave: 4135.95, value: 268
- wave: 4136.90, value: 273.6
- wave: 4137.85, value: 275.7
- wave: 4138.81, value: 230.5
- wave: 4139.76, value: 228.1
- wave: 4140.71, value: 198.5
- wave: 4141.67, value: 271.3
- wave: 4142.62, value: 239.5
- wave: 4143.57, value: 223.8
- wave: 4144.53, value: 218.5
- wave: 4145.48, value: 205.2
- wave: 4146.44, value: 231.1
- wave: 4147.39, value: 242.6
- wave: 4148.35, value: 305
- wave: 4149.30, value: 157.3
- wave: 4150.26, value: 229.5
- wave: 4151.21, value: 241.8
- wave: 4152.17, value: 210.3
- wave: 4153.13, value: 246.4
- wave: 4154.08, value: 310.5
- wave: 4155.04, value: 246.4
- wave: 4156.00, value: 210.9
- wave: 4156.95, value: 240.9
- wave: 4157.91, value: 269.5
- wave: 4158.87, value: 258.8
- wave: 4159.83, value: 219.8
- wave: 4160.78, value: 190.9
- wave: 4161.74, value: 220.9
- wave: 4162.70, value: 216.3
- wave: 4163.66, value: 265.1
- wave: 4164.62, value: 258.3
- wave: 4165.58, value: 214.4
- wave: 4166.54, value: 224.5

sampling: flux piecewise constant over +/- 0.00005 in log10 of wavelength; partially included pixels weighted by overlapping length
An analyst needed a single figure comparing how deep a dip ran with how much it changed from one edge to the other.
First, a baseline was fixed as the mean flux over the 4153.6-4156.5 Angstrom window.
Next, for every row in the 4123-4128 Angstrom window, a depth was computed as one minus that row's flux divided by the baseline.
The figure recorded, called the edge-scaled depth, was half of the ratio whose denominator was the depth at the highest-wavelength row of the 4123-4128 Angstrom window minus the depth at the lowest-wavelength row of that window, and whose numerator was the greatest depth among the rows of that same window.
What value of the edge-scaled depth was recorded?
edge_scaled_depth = 1.1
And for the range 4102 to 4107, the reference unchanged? 0.9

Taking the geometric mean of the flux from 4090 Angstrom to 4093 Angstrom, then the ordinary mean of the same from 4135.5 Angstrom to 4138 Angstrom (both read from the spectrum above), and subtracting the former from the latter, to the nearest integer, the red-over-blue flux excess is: 63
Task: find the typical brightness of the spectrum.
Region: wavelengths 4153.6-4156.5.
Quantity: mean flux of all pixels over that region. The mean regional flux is 256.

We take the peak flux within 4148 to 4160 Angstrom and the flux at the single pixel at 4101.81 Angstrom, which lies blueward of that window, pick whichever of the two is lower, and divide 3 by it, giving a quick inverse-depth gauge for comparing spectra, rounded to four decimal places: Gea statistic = 0.0124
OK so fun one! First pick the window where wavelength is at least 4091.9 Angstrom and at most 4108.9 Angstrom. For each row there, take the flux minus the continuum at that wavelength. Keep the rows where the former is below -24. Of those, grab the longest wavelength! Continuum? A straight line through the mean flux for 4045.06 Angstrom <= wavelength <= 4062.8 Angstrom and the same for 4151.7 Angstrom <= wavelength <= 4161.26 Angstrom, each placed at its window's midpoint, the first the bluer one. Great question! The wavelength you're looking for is 4108.42 Angstrom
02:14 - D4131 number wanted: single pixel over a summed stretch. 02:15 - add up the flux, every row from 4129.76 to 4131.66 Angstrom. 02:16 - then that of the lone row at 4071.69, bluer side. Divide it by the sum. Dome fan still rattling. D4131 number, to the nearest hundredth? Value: 0.48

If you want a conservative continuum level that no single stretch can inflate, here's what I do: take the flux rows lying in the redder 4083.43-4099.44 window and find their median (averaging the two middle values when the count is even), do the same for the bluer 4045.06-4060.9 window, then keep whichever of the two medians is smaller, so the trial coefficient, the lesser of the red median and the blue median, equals 203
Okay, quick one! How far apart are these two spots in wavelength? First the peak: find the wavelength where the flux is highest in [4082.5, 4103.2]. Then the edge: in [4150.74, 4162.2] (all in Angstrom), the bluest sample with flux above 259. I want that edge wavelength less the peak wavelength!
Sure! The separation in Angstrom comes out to 69.2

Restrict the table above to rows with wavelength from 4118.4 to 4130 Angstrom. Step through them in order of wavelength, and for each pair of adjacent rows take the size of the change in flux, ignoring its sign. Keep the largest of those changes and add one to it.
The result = 142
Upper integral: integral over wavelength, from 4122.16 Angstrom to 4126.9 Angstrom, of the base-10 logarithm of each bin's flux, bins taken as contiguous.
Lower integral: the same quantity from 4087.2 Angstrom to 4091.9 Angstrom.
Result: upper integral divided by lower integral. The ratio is 1.04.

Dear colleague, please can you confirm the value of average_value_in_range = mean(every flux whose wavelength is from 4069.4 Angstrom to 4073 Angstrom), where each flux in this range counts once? 222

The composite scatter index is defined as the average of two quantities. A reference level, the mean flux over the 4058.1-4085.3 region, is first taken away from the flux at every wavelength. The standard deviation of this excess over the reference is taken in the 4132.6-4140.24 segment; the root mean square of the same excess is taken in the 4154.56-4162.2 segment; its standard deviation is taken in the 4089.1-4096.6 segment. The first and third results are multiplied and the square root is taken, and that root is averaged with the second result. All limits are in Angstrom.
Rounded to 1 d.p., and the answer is 29.4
